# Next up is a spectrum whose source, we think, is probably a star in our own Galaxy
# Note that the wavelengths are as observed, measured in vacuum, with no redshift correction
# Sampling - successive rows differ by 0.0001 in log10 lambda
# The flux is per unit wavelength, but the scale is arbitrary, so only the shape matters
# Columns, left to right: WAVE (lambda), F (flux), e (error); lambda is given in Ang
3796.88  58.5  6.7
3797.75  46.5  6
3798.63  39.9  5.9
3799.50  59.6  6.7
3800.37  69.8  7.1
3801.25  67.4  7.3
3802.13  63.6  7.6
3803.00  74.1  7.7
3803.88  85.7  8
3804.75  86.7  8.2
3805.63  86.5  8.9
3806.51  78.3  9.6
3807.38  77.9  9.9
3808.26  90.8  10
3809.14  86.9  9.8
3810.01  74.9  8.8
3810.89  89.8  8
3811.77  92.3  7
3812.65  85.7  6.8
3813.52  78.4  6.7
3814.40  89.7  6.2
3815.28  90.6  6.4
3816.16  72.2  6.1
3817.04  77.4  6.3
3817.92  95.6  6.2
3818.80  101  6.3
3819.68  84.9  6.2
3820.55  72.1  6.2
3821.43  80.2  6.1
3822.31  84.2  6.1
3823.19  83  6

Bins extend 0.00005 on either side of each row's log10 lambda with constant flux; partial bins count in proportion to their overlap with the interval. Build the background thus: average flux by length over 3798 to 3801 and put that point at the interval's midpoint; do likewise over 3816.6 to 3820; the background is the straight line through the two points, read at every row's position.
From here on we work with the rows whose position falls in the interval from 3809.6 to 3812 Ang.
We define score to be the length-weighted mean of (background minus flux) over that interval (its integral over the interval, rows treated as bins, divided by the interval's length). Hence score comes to -9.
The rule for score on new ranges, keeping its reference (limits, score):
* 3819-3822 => 13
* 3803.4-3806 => -20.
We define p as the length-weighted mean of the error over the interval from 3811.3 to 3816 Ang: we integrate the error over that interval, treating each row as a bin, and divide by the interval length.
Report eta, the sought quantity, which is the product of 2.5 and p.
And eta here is 16.5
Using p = 6.6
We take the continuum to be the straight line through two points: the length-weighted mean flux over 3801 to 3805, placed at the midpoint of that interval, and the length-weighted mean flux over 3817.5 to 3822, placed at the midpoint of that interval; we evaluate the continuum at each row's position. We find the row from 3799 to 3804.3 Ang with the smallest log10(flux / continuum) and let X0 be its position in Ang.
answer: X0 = 3799.50 Ang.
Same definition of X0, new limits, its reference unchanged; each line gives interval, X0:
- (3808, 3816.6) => 3816.16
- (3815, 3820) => 3816.16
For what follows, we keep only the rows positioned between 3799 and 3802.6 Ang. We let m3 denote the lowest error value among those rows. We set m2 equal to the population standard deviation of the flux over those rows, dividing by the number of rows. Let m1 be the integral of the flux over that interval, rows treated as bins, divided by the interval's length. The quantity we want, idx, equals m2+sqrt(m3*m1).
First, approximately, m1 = 64.8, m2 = 4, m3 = 6.7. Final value 25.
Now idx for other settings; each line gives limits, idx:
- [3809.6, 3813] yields 31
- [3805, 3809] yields 33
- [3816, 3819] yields 35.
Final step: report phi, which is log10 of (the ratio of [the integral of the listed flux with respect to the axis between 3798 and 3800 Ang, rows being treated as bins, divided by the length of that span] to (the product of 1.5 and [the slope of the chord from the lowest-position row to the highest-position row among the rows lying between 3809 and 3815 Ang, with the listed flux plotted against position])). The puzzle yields 1.80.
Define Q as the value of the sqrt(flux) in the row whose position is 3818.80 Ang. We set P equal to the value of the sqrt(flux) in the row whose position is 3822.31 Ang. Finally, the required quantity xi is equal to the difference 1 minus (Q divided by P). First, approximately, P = 9.2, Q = 10.0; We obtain -0.10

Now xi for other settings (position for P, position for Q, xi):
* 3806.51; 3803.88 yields -0.05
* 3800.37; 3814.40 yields -0.13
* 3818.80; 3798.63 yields 0.37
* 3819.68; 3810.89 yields -0.03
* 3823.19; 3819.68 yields -0.01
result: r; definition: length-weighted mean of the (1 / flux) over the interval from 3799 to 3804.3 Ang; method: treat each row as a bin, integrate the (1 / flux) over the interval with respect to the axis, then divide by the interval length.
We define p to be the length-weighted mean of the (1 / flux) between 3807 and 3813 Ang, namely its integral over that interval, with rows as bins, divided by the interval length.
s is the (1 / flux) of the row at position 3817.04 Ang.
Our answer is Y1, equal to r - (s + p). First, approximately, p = 0.0117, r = 0.0146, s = 0.013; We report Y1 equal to -0.010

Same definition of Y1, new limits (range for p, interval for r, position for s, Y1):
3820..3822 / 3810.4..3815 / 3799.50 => -0.018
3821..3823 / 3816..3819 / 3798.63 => -0.025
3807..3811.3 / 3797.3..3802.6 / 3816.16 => -0.008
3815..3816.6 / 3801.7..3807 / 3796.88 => -0.017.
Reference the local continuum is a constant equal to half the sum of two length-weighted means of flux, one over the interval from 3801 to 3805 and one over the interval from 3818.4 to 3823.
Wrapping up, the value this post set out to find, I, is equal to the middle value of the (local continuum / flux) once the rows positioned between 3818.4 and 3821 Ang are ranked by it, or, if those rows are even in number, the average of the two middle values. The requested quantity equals 0.94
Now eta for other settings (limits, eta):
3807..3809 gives 24.7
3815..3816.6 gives 15.6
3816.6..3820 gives 15.6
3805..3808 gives 23.5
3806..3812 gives 22.7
